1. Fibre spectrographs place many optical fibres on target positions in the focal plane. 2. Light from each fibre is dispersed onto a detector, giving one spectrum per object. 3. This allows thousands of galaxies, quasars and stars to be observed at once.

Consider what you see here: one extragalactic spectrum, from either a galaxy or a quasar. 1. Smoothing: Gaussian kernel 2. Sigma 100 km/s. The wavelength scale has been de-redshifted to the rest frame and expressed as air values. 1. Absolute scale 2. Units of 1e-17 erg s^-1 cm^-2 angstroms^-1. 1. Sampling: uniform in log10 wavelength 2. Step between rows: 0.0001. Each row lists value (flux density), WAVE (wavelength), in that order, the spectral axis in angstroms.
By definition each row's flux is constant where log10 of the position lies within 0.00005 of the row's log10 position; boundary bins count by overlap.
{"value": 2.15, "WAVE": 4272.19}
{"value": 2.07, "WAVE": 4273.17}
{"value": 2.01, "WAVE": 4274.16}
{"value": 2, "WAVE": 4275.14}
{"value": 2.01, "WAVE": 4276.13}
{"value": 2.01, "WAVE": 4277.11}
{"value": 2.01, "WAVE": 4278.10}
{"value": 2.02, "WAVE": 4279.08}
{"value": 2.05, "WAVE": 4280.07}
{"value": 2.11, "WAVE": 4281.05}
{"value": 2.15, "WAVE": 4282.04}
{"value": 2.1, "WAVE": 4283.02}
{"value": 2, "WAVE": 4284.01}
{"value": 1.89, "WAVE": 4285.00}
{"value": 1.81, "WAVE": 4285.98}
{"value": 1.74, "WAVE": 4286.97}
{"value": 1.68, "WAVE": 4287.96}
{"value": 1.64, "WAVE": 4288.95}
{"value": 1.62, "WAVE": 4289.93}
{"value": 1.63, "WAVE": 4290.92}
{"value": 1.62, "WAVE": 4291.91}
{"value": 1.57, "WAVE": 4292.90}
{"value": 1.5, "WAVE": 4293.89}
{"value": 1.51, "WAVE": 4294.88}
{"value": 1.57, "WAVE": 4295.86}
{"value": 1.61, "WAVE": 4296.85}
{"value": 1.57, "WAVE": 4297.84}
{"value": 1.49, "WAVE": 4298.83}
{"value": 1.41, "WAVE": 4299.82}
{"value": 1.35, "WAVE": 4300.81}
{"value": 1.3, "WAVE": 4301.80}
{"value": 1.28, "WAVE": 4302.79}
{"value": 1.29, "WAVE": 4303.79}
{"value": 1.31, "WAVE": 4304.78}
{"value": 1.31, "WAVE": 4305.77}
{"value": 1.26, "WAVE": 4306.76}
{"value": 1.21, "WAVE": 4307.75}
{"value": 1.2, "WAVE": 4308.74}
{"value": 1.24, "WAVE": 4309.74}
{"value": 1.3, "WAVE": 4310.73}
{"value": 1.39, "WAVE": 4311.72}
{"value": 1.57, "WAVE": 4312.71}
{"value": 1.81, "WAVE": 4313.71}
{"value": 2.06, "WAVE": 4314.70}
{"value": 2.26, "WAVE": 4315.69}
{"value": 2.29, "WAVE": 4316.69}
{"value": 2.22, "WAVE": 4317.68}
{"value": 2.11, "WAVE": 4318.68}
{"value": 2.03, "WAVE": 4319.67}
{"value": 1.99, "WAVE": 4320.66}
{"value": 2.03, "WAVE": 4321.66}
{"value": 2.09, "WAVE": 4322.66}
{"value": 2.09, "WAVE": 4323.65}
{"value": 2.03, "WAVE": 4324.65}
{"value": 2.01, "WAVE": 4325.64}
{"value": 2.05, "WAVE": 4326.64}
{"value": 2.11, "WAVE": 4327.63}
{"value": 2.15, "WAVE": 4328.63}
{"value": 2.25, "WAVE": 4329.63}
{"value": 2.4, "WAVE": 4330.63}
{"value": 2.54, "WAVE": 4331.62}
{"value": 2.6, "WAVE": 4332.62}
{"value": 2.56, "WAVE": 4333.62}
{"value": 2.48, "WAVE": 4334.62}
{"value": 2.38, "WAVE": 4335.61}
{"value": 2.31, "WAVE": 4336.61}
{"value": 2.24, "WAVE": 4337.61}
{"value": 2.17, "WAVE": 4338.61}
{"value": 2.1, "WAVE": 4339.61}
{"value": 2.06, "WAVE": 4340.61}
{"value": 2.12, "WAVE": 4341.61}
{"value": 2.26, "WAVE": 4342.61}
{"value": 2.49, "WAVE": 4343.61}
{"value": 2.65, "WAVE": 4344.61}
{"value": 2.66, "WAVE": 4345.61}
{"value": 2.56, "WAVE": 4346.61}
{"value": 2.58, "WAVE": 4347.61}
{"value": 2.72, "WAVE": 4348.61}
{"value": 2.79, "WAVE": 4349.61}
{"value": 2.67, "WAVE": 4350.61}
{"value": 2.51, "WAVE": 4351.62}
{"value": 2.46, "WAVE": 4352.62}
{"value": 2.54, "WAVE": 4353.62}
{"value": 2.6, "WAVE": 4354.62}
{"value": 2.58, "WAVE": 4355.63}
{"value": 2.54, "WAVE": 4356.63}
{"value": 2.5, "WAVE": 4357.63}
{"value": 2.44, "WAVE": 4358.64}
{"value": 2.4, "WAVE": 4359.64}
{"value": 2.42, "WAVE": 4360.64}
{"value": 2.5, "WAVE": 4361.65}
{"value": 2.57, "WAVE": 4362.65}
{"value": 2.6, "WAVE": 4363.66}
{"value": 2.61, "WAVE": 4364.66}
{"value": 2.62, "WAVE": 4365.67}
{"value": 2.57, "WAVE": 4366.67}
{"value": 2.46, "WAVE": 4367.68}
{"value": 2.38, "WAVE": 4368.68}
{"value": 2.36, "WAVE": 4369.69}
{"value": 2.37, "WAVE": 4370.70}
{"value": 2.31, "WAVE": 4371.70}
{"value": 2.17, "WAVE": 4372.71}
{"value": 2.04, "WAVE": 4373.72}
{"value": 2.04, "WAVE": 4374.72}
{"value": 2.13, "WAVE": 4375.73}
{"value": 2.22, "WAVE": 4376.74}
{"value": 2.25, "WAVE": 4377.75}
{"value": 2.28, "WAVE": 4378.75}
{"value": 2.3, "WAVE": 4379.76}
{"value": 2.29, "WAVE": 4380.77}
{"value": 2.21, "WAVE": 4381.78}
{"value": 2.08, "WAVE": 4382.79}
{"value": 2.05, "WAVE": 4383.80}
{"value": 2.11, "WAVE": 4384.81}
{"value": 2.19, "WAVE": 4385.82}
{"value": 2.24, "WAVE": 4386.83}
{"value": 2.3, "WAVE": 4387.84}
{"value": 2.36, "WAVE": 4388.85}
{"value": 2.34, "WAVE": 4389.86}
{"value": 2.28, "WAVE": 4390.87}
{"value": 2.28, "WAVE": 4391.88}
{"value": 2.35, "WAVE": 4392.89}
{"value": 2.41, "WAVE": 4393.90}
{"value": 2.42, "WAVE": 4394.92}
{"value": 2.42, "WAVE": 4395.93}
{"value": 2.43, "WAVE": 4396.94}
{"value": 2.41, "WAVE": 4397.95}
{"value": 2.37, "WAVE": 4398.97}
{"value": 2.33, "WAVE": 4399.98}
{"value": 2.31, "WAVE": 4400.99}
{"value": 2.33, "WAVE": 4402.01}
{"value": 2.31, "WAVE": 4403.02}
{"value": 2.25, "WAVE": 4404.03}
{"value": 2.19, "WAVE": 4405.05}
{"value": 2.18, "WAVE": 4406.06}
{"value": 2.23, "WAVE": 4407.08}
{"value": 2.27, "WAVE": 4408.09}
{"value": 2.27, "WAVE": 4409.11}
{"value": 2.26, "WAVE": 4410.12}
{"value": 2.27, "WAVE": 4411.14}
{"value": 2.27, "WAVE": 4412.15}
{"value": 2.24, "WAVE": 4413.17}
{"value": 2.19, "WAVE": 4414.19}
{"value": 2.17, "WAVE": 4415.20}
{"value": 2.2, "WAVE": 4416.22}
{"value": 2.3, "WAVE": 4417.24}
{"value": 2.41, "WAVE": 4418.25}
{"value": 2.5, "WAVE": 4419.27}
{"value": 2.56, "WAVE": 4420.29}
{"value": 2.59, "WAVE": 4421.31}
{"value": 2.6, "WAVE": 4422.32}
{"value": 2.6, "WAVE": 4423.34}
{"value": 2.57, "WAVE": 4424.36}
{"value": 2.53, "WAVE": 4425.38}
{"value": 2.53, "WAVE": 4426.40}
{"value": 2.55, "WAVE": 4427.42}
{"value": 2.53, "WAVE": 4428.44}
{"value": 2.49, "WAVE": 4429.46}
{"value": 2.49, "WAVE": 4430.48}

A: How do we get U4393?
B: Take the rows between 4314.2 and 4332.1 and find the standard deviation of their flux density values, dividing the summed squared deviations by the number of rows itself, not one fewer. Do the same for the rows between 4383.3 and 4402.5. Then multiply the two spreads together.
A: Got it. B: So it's 0.015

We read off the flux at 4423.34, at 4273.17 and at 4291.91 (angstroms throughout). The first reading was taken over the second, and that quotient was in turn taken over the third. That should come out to 0.78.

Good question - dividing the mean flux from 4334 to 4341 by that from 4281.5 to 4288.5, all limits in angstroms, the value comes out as 1.2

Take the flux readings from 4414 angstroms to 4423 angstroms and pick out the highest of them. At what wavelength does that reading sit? 4422.32 angstroms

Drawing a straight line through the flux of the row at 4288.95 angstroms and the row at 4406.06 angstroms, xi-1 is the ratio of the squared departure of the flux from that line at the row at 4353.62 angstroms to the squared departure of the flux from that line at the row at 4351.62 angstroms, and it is 1.1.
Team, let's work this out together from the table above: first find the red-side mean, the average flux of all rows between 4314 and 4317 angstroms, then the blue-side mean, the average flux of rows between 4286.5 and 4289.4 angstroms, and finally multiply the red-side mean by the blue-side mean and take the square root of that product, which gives 1.9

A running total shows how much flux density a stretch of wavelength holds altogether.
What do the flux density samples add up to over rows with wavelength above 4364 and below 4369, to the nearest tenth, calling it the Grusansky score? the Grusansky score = 12.6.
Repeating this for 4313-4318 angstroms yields 10.6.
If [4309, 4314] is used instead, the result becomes 7.3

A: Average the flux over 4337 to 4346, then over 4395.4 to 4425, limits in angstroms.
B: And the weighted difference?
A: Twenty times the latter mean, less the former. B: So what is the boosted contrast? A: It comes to 44.6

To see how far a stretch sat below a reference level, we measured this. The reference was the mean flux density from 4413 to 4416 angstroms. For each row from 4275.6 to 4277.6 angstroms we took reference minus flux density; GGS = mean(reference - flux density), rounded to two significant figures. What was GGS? 0.19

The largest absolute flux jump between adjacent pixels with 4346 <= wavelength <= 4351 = 0.14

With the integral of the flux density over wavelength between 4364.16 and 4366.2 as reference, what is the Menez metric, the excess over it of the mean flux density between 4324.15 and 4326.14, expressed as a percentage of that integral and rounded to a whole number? -62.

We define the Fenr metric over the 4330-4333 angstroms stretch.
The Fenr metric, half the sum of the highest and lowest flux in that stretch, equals 2.50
